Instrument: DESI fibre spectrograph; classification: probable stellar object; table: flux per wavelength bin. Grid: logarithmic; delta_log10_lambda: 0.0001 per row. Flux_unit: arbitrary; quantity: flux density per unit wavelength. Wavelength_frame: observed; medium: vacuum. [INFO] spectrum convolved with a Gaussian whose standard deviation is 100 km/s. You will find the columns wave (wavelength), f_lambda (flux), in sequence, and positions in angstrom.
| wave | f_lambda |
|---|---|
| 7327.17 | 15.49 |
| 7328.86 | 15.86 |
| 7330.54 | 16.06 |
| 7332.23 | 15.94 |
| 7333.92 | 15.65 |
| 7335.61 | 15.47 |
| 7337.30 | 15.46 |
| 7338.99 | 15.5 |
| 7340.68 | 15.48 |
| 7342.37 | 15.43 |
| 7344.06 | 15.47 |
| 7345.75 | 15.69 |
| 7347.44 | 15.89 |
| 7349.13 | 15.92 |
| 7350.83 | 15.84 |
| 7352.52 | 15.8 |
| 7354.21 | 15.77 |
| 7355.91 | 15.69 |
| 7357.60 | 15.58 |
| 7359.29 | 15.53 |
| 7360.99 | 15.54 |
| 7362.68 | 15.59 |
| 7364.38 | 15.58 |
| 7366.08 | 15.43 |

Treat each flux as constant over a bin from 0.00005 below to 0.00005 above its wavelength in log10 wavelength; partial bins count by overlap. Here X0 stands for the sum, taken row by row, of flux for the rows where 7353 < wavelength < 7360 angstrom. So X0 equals 62.6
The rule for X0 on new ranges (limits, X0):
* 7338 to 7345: 61.9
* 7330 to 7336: 63.1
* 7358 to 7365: 62.2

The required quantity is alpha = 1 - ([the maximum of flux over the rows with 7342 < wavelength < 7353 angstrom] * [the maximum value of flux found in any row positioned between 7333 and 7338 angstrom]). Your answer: -248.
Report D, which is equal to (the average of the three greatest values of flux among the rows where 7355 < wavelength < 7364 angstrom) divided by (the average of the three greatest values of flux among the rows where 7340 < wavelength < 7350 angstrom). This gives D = 0.99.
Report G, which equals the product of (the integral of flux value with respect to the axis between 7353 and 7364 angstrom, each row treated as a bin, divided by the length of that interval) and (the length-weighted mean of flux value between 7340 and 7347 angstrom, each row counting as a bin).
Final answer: 243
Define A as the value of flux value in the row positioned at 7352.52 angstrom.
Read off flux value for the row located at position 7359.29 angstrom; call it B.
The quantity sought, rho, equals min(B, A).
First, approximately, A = 15.8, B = 15.53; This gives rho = 15.5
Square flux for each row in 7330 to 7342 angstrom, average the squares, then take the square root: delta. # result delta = 15.7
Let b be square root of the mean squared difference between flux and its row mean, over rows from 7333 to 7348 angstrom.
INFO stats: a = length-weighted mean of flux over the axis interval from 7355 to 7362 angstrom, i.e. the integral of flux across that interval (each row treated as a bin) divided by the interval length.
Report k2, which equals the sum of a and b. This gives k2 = 15.7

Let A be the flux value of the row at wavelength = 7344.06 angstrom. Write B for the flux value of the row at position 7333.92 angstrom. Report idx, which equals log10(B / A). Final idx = 0.005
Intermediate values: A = 15.47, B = 15.65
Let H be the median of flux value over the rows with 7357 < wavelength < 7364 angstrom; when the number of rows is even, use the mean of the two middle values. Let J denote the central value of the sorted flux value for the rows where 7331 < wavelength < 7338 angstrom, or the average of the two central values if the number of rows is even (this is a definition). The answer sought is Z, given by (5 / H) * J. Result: 5.00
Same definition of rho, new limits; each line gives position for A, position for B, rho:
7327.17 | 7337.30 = 15.5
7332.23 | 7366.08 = 15.4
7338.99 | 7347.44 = 15.5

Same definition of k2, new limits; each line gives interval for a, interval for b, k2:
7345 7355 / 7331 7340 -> 16.0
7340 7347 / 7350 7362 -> 15.7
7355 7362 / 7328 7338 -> 15.8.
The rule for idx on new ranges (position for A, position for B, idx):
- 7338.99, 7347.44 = 0.011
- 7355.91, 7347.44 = 0.006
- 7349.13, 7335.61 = -0.012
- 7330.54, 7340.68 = -0.016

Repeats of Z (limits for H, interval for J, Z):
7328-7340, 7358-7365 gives 4.97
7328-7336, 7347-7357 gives 4.99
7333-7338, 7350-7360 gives 5.08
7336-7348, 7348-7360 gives 5.09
